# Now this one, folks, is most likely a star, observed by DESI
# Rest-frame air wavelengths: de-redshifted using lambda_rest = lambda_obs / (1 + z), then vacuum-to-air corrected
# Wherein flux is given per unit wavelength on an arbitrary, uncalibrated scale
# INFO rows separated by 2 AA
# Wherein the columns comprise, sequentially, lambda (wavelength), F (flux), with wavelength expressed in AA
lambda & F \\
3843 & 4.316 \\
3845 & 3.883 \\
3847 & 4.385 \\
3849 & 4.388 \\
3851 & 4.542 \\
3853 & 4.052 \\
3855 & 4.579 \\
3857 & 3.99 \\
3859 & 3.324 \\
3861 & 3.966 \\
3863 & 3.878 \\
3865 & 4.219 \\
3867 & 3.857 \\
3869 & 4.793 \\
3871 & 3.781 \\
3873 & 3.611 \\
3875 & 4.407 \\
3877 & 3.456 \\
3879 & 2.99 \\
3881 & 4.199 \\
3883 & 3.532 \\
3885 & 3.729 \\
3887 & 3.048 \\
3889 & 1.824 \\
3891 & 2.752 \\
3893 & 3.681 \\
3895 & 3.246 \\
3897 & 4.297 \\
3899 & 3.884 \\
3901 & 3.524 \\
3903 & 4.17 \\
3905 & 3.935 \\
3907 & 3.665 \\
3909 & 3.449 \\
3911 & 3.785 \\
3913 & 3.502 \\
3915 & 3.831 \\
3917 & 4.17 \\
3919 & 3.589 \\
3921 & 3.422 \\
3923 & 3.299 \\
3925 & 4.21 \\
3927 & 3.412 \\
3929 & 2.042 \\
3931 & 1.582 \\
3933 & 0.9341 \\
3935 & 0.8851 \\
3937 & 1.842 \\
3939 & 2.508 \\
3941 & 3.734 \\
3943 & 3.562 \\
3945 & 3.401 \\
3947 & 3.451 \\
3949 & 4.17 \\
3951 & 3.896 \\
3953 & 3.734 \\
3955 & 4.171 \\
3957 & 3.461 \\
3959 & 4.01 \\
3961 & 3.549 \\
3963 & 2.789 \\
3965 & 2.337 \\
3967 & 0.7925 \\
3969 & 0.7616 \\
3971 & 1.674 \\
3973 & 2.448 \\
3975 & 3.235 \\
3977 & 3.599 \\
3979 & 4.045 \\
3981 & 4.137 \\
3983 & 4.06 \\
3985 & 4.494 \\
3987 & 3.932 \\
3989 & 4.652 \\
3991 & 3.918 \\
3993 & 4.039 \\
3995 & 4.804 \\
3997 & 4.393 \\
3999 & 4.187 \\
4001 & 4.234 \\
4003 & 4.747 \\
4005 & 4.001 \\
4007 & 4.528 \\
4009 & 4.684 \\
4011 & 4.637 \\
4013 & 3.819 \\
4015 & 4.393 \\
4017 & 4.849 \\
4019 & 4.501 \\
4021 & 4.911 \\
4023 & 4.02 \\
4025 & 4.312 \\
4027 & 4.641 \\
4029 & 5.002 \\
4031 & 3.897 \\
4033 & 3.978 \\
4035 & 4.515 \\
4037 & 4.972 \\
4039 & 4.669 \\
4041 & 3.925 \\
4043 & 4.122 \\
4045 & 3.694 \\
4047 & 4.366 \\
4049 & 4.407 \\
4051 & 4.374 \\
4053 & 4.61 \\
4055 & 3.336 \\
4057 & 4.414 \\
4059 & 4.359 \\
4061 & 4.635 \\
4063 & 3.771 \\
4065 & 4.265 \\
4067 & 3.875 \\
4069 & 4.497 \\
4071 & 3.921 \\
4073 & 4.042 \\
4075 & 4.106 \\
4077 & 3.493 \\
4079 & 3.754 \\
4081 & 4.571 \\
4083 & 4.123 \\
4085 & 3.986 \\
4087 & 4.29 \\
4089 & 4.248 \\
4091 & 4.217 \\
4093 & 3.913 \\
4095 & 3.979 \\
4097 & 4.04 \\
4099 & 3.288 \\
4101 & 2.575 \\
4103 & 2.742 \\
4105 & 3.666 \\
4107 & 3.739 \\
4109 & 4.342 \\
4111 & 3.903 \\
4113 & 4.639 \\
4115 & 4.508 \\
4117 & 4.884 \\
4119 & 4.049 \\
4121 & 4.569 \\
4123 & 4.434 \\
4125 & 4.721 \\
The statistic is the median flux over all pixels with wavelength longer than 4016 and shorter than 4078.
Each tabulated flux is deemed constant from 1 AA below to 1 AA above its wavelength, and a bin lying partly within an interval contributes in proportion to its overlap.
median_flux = 4.36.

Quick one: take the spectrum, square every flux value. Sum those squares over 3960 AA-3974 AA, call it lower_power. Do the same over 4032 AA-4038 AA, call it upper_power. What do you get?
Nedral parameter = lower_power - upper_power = -25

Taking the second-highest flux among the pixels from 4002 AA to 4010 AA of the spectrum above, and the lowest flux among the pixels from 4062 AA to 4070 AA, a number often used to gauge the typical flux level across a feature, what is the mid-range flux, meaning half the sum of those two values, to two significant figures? 4.2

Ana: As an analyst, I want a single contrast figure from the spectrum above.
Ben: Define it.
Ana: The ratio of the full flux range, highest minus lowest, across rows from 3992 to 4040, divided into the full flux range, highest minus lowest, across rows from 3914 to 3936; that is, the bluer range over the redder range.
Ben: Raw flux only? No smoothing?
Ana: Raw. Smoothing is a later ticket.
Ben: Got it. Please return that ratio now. 2.81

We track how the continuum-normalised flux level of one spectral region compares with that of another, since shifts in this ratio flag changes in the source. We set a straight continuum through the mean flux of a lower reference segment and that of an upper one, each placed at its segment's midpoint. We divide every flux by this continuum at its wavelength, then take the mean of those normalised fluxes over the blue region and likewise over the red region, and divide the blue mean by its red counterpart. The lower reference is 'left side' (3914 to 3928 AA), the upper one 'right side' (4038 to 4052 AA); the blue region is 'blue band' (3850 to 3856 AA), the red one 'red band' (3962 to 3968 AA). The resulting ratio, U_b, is 2.5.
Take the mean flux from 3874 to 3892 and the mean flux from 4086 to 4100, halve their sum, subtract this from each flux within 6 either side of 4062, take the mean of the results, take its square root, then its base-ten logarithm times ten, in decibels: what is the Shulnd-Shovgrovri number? -1.3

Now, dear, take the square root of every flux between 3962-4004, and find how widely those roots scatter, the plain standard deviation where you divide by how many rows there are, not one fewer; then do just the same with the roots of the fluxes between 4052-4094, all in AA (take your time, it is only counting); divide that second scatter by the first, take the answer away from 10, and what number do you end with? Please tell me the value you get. 9.78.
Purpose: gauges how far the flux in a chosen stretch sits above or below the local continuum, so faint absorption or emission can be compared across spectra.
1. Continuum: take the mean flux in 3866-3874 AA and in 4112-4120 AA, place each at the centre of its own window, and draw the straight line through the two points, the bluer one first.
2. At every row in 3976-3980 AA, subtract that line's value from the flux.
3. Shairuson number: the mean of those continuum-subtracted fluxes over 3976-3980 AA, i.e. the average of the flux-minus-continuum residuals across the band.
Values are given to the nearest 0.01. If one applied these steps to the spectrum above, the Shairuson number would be -0.41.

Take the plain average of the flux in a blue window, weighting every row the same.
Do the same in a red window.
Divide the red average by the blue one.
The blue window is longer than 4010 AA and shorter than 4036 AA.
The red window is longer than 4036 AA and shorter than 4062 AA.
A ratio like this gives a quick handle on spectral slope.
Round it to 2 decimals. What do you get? 0.97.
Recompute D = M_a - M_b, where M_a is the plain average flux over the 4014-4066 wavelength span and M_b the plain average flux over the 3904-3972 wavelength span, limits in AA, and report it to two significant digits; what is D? 1.3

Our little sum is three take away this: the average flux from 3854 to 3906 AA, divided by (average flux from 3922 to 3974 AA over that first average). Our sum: -1.9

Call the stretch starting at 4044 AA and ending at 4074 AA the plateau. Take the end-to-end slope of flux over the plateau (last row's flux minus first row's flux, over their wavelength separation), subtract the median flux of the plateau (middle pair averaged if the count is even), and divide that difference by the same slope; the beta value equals -350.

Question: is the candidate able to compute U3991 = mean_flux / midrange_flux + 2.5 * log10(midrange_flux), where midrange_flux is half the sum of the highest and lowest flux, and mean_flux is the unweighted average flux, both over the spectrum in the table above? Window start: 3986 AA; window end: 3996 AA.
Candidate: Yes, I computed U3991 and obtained 2.58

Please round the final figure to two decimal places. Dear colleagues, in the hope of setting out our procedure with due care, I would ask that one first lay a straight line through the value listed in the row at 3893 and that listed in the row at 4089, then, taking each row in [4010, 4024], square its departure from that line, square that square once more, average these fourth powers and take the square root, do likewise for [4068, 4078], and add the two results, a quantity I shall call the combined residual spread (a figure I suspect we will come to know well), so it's 0.65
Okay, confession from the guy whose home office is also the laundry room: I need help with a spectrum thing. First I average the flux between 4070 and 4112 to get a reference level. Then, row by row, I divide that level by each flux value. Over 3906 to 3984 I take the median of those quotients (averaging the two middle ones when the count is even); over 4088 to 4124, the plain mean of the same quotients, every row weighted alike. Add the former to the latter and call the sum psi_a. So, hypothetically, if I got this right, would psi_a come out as 2.11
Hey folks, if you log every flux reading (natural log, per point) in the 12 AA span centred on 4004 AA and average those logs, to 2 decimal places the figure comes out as 1.48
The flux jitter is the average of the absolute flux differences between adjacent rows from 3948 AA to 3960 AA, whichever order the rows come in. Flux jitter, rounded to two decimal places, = 0.43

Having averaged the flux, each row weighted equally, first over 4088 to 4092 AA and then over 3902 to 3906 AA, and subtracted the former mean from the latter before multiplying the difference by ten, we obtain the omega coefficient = -2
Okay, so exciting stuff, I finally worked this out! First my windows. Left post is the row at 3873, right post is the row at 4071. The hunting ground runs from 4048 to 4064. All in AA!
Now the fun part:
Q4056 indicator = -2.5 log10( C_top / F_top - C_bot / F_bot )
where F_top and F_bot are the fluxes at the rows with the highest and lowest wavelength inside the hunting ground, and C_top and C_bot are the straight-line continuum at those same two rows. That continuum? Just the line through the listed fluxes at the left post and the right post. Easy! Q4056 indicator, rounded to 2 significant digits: 2.0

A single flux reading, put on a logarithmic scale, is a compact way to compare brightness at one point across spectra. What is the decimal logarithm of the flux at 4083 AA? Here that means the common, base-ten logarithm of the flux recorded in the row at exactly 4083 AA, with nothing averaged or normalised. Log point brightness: 0.62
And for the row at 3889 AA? 0.26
